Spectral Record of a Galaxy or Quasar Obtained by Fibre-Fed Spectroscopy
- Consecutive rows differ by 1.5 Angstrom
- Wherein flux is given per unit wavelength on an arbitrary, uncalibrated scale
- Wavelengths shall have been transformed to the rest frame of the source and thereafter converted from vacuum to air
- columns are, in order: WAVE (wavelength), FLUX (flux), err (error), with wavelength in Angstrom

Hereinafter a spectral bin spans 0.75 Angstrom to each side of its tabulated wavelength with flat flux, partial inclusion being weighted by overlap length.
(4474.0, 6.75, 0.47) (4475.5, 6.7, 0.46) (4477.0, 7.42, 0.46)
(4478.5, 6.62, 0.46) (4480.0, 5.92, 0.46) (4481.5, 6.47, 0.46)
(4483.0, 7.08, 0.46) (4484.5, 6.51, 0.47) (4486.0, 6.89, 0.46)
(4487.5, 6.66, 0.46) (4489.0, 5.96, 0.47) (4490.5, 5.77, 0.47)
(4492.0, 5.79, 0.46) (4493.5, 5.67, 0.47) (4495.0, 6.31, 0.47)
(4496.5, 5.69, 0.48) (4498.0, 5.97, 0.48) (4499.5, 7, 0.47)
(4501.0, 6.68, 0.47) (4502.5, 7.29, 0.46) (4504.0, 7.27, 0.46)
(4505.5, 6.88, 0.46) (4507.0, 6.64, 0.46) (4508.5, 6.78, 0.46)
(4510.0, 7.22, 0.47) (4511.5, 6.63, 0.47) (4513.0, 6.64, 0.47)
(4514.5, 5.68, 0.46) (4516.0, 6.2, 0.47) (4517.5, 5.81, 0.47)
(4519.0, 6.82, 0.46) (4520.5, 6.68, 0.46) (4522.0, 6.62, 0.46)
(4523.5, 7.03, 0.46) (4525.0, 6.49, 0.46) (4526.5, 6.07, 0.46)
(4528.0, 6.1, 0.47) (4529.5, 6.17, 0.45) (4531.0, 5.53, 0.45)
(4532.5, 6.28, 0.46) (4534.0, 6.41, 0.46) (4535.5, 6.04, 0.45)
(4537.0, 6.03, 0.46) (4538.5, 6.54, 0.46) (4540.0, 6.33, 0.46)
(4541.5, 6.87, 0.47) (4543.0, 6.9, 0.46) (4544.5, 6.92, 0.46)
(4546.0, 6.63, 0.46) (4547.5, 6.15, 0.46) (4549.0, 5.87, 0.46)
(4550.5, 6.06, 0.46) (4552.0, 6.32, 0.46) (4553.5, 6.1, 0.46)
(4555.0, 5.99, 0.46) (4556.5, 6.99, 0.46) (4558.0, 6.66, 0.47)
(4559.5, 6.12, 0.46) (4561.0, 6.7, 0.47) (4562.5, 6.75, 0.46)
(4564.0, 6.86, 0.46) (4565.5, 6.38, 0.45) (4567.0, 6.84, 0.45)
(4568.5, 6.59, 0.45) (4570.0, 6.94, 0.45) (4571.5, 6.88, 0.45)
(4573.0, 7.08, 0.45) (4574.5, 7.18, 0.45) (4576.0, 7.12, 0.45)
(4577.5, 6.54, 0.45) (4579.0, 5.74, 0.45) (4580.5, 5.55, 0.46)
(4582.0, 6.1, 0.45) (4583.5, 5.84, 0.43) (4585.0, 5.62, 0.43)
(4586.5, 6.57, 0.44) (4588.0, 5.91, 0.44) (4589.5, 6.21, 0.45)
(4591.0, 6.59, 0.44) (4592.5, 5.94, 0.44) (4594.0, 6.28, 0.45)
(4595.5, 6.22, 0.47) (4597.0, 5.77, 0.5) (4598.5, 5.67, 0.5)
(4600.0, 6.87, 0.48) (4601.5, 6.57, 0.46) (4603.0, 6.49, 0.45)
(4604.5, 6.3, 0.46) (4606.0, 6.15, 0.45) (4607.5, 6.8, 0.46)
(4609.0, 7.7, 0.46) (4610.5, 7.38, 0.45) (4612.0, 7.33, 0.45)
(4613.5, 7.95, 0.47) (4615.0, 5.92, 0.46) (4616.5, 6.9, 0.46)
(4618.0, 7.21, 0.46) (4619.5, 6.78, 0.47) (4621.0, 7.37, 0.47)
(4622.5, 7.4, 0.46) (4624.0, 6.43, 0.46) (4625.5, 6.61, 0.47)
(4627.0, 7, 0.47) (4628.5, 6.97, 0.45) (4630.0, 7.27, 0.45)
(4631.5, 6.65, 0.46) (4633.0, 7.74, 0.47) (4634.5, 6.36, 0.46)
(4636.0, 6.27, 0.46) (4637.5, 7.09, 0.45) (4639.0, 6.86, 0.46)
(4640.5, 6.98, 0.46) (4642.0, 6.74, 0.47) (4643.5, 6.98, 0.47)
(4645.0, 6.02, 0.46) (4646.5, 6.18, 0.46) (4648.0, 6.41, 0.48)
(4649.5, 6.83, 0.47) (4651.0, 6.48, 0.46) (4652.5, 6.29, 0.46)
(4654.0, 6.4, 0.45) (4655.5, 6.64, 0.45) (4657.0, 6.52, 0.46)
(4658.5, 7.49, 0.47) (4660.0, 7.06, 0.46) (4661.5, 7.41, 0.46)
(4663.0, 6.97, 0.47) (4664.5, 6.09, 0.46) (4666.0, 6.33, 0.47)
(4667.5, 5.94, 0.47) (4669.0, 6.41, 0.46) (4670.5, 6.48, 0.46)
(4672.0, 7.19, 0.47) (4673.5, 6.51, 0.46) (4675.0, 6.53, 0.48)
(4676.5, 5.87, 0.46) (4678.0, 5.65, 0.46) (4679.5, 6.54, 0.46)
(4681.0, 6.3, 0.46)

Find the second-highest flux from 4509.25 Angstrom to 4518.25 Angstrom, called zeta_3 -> 6.64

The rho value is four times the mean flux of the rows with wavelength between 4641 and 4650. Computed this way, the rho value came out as 26.1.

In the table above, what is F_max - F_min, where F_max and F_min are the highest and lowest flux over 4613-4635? 2.0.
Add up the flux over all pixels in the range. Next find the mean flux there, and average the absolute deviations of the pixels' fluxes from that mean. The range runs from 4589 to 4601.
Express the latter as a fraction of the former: 0.0061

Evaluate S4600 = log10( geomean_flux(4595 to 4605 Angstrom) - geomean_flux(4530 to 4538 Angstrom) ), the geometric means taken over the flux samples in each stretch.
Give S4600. -0.68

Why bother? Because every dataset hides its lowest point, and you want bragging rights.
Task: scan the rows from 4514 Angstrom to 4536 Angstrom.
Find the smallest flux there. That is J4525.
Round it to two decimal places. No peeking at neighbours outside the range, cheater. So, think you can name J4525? 5.53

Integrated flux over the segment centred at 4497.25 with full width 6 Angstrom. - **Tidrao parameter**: 37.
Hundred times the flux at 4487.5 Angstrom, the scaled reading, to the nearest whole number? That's 666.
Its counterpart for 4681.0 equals 630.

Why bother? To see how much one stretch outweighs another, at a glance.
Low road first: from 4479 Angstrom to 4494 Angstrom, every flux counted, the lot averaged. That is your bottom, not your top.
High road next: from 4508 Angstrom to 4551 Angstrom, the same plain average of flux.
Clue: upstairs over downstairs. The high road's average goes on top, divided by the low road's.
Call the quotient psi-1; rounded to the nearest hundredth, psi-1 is 1.02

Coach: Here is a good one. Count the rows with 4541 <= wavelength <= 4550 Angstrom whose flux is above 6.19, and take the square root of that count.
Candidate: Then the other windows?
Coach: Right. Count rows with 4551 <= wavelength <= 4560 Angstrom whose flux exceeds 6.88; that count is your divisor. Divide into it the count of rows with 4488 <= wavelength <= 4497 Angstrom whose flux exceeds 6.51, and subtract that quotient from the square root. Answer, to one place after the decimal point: 2.0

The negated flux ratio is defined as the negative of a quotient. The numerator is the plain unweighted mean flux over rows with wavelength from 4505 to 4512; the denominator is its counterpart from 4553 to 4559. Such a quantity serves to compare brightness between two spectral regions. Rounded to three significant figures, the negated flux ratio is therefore -1.06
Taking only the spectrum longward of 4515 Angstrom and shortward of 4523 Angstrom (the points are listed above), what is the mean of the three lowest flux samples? 6.2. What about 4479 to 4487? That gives 6.3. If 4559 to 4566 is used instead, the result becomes 6.4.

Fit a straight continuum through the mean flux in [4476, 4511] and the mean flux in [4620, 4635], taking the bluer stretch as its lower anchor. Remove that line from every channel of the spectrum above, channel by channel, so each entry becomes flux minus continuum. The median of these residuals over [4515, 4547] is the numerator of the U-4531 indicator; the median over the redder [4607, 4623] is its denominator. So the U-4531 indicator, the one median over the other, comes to -0.7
